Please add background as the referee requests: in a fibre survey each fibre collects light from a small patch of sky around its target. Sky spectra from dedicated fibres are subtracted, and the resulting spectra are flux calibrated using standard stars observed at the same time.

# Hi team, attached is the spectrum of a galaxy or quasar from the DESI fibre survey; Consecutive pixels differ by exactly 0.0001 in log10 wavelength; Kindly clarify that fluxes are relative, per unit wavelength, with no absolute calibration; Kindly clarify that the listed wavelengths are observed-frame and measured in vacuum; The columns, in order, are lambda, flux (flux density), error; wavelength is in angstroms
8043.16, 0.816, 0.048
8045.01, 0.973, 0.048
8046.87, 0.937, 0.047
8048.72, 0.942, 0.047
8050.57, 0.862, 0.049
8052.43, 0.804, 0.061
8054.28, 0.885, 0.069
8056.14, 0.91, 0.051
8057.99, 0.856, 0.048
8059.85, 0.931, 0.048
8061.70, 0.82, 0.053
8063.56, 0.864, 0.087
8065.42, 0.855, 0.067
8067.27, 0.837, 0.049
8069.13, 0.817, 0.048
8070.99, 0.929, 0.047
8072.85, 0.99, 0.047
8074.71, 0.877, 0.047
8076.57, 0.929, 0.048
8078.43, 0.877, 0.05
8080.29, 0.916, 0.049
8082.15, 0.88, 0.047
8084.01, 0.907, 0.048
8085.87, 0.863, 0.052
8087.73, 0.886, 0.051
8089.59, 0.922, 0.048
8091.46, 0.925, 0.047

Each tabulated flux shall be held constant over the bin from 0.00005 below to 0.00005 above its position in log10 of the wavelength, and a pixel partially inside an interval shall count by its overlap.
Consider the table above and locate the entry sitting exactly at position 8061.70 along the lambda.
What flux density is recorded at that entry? 0.82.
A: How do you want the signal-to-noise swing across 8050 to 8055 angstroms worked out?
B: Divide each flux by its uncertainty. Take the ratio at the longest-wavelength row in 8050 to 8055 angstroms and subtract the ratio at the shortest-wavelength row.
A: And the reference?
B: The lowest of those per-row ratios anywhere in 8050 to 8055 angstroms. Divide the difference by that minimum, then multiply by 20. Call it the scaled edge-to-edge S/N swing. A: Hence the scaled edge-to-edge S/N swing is -7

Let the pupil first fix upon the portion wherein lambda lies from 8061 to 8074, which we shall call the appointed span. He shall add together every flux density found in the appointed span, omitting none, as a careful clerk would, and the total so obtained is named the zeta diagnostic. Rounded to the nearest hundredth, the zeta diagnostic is 6.11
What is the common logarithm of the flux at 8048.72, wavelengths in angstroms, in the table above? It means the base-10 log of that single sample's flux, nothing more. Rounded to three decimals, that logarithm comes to -0.026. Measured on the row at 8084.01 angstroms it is -0.042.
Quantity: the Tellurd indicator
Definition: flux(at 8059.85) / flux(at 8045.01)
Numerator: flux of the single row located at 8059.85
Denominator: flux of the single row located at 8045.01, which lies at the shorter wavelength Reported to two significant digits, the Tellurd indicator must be 0.96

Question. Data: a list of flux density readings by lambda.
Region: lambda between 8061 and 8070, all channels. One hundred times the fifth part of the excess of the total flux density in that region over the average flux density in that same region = 67.1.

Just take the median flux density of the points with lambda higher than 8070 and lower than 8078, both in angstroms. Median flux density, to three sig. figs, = 0.929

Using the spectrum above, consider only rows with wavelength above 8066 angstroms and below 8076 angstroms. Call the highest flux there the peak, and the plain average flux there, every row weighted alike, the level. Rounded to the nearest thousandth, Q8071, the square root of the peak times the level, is 0.939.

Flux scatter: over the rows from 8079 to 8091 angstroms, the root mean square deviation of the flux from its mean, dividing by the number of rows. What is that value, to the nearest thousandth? 0.021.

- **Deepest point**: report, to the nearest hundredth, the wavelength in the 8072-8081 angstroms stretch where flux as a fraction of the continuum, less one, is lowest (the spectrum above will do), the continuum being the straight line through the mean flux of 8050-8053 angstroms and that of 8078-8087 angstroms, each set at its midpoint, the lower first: 8078.43 angstroms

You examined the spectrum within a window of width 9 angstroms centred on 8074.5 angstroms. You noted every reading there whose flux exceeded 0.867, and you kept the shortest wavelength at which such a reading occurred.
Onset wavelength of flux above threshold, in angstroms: 8070.99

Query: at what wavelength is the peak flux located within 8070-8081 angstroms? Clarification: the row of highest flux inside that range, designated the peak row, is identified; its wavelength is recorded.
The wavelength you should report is 8072.85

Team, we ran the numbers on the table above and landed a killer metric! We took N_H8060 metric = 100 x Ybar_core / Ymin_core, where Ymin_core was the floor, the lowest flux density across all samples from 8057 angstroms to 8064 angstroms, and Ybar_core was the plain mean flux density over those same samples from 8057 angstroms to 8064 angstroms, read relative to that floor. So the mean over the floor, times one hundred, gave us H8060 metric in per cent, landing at 106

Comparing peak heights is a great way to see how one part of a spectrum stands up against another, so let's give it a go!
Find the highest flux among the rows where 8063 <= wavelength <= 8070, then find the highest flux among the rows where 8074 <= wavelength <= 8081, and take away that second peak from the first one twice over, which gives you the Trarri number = -0.99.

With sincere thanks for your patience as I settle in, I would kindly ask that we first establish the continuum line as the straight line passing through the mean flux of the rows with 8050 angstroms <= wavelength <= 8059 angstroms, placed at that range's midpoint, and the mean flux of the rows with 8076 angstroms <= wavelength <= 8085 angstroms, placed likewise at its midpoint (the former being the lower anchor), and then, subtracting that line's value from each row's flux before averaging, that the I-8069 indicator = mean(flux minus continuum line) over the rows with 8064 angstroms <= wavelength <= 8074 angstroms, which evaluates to 0.000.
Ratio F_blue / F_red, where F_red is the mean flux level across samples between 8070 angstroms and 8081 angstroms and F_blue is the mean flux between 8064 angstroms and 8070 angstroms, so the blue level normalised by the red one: 0.91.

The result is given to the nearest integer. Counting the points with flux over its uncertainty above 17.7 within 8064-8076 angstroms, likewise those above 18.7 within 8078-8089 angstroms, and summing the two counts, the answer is 5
